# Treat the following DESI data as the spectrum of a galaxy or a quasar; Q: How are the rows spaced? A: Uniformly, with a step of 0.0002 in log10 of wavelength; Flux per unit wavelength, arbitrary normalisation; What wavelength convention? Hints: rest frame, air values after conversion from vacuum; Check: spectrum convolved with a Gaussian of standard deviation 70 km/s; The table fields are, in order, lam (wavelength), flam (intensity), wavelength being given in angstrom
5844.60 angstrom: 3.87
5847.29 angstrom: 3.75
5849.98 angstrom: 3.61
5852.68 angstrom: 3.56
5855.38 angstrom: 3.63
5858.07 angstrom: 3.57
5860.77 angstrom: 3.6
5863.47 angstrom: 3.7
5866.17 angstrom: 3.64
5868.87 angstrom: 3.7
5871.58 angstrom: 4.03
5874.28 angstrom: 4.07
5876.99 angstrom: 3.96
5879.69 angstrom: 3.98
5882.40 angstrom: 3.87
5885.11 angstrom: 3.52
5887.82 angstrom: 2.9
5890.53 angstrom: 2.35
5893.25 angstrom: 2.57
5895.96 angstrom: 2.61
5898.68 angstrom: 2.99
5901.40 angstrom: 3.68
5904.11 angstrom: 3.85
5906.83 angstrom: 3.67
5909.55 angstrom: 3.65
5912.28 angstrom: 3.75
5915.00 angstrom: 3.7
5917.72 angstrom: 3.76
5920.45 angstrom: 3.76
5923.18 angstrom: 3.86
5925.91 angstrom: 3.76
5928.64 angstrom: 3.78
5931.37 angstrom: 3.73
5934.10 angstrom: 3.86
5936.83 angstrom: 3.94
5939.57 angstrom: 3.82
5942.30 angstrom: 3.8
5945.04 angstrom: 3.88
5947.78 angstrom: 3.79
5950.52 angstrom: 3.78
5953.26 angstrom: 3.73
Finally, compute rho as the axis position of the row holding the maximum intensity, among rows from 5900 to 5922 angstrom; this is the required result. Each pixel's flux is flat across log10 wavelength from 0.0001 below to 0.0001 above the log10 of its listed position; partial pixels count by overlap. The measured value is 5904.11 angstrom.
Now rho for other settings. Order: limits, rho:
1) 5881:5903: 5882.40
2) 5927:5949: 5936.83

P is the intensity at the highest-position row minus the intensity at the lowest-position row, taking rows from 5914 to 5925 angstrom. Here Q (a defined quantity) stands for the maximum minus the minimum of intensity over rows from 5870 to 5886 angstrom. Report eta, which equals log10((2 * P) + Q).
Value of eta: -0.06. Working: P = 0.16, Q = 0.55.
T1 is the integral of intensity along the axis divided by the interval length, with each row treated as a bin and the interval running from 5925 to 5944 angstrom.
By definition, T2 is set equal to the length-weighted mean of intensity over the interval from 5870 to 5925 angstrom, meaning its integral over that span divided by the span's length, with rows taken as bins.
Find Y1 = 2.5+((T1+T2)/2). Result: 6.17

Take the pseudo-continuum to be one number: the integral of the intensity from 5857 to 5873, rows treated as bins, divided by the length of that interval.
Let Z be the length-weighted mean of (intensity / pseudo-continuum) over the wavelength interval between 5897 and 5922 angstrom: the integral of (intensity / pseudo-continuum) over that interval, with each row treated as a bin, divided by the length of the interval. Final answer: 0.98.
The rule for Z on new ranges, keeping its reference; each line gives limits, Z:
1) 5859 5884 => 1.03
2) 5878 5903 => 0.86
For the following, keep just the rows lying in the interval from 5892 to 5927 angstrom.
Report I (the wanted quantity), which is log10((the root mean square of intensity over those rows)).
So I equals 0.55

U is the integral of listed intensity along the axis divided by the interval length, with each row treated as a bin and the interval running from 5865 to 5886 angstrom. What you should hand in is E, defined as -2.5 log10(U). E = -1.47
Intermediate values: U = 3.86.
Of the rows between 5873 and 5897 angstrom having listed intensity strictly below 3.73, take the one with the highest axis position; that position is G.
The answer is 5895.96 angstrom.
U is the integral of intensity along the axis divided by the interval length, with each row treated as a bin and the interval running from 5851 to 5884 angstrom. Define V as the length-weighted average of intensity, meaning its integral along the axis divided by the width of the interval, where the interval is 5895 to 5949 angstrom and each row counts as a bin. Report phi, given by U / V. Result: 1.02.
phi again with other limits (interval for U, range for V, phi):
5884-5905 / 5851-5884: 0.80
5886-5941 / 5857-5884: 0.92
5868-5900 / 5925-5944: 0.88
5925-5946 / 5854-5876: 1.02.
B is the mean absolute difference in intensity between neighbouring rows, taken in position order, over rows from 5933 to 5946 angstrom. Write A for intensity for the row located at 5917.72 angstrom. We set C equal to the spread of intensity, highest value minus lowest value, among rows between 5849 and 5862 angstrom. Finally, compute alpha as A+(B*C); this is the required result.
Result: 3.77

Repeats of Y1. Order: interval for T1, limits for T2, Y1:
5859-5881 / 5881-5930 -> 6.14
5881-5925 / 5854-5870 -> 6.02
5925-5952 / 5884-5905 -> 5.93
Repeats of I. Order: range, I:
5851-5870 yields 0.56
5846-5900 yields 0.55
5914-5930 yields 0.58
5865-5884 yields 0.59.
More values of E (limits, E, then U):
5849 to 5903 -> -1.35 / 3.48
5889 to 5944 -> -1.37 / 3.55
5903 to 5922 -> -1.43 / 3.73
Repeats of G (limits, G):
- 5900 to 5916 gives 5915.00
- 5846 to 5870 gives 5868.87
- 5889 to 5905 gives 5901.40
